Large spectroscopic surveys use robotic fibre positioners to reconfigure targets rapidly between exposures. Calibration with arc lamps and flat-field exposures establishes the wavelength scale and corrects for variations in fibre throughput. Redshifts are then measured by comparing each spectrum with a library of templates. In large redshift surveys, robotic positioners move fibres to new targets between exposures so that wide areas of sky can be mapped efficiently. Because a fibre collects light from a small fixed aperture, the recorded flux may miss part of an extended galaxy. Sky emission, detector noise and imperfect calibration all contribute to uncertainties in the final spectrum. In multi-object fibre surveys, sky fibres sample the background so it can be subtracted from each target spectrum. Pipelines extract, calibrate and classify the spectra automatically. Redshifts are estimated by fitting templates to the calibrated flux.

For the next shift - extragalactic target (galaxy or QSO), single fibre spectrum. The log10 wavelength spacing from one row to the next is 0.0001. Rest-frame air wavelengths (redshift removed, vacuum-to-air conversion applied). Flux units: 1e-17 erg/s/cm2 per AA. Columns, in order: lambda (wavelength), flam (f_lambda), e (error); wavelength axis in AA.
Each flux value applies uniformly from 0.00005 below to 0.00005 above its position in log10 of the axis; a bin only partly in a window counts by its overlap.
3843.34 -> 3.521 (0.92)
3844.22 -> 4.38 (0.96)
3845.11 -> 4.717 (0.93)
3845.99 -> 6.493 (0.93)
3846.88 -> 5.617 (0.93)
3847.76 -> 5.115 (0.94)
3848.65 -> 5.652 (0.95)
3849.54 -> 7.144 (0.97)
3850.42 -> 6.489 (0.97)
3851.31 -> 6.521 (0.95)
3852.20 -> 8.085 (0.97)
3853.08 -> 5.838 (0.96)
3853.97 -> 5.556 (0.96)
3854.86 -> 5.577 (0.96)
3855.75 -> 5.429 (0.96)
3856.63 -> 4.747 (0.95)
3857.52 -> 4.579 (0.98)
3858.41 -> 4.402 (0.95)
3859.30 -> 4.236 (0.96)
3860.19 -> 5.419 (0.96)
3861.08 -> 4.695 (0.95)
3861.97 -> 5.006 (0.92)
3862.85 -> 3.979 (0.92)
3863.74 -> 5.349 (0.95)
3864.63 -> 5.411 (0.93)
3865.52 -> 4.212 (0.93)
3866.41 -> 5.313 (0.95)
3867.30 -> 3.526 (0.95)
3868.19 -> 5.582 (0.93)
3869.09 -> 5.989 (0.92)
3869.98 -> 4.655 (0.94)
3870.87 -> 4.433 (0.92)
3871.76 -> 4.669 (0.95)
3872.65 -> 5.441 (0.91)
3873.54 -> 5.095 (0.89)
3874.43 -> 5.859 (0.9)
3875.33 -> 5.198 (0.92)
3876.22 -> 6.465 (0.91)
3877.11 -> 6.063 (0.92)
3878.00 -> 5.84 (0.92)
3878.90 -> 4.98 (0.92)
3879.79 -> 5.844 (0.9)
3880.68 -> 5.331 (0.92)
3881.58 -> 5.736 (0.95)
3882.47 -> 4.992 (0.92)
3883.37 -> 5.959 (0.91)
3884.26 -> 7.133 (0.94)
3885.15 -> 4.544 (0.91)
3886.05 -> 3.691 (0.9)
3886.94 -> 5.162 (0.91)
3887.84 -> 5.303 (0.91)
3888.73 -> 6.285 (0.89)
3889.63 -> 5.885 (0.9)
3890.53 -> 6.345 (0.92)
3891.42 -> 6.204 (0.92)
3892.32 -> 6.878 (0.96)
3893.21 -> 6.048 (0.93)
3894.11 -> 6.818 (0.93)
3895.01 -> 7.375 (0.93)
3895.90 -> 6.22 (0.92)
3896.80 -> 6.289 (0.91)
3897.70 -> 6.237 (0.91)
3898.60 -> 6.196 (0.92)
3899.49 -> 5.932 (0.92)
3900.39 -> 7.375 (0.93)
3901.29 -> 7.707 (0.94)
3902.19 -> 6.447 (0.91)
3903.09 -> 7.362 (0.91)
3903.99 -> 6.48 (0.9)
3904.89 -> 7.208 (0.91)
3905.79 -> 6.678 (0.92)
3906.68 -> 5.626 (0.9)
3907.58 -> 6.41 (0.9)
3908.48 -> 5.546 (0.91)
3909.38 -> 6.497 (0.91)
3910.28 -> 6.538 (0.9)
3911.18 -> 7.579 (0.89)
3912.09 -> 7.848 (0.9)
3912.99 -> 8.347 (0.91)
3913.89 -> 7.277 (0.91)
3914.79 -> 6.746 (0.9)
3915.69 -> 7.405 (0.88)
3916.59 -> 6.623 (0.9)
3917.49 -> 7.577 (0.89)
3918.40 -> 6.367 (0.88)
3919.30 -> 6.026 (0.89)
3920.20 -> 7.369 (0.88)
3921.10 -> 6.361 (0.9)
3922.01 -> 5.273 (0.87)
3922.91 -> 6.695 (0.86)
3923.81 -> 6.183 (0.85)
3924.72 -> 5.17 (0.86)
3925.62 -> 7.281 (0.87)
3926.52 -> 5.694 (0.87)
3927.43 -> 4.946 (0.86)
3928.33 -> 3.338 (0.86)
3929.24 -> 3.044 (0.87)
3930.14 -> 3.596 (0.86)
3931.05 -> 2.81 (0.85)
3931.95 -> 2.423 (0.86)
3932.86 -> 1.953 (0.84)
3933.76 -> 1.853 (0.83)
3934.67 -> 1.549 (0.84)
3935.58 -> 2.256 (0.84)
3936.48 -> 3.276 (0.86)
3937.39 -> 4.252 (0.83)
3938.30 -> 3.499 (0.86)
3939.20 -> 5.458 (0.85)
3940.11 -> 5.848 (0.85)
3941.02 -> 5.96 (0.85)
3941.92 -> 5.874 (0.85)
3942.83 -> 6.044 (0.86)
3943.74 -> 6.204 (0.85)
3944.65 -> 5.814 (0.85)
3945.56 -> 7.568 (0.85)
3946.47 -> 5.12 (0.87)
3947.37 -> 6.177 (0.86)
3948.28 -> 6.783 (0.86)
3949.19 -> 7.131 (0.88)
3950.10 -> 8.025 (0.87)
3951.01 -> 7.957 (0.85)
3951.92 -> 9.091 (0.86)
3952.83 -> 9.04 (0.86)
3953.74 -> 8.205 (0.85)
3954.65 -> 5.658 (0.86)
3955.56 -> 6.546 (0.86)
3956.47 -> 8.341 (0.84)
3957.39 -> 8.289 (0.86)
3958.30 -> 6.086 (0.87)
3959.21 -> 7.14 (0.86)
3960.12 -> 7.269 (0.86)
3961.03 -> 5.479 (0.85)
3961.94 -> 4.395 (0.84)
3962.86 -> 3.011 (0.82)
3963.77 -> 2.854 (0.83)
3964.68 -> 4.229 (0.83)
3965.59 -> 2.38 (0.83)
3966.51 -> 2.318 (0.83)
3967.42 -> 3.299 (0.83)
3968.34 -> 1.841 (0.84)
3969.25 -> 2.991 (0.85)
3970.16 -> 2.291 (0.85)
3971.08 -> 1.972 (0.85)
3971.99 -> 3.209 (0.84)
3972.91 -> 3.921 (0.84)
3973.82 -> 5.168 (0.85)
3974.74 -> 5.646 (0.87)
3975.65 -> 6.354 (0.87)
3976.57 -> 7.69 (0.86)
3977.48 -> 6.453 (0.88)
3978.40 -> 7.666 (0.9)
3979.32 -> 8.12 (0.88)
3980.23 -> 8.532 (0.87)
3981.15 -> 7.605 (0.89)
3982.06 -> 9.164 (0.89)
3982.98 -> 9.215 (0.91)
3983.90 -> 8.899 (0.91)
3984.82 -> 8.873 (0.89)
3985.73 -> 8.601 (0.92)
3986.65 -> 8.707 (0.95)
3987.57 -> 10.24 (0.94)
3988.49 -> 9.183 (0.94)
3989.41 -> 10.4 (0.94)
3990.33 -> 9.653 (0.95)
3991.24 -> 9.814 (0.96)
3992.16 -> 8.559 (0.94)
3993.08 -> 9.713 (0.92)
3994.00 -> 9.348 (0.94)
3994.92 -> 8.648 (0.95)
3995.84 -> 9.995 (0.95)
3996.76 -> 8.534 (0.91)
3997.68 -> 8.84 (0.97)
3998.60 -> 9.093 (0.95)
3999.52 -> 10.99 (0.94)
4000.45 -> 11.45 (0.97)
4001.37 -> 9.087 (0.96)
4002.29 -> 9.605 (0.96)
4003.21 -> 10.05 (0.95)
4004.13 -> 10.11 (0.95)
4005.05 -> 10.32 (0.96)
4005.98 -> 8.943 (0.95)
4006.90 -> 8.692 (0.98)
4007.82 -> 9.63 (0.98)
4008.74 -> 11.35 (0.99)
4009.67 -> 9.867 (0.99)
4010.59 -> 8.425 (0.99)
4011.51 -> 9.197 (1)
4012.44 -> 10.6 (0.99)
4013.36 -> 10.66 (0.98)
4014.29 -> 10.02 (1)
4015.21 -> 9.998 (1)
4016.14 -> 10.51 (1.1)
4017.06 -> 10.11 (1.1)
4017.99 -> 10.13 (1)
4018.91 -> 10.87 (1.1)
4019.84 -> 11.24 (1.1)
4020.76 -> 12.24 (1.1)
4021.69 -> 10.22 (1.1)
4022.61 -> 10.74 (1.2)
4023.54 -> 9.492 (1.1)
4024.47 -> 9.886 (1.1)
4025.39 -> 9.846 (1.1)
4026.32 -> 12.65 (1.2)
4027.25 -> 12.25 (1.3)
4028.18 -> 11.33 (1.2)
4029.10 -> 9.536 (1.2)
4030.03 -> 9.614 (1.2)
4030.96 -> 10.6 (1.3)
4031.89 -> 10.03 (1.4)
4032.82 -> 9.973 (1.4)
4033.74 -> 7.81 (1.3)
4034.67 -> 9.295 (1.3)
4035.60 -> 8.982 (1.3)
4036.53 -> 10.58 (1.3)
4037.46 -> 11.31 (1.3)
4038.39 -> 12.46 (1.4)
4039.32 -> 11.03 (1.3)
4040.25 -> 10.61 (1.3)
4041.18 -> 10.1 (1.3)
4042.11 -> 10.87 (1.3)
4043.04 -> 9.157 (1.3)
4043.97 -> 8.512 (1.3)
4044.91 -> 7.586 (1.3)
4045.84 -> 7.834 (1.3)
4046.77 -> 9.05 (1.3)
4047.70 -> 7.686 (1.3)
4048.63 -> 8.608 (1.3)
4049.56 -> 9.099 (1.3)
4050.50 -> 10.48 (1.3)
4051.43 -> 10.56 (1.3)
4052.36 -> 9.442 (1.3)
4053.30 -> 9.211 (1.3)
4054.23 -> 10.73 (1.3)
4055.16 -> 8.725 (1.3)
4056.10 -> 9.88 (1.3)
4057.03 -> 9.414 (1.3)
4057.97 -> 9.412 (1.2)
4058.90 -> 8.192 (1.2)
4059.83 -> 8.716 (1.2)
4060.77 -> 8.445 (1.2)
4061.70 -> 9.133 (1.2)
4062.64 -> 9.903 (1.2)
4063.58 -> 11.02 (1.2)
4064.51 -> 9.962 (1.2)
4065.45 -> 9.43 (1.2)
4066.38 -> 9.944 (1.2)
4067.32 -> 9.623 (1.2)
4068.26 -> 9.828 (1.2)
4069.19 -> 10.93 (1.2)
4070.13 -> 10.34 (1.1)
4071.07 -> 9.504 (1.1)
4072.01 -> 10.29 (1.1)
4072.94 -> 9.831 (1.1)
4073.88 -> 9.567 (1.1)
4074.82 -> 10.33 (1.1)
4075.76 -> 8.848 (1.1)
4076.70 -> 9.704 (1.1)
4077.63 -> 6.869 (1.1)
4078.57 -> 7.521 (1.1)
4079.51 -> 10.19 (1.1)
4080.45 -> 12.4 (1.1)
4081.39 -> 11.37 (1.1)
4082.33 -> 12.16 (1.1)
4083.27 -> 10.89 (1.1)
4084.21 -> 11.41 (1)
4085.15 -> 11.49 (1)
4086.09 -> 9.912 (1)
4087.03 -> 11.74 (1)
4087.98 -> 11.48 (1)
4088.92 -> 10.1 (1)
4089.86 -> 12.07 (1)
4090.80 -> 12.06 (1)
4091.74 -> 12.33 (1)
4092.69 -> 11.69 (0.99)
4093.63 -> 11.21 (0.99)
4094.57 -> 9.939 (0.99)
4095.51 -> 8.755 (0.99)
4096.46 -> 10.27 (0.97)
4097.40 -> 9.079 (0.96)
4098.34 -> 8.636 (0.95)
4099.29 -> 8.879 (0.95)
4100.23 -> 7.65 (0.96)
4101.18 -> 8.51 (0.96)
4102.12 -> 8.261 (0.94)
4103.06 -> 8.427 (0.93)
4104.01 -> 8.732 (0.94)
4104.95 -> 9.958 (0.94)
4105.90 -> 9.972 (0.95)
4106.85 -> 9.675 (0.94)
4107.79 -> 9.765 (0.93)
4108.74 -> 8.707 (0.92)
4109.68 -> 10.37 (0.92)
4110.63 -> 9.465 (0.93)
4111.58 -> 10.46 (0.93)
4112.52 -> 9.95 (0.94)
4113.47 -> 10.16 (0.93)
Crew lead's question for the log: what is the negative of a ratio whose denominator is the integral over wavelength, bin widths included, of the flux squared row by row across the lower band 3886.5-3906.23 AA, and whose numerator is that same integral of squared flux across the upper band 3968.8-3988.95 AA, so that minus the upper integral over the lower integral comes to -1.28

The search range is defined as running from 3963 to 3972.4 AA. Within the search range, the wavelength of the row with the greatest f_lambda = 3964.68 AA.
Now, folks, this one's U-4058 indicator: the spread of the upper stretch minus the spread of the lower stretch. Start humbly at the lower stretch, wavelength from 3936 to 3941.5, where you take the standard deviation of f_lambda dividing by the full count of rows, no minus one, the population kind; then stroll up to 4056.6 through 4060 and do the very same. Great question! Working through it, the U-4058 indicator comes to -0.6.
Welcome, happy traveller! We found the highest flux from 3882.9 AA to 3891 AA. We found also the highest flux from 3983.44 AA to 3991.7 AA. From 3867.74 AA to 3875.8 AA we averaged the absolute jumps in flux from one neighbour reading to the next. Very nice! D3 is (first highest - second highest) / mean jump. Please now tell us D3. -5.5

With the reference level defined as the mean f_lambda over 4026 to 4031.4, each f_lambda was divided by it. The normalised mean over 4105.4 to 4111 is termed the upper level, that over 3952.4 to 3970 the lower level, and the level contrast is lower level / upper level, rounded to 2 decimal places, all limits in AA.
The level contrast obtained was 0.54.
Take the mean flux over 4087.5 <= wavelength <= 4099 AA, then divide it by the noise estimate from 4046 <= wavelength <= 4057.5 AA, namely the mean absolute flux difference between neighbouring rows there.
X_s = 11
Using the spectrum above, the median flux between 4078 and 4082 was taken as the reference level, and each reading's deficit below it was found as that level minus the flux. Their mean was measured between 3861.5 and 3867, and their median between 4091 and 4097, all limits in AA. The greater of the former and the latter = 5.9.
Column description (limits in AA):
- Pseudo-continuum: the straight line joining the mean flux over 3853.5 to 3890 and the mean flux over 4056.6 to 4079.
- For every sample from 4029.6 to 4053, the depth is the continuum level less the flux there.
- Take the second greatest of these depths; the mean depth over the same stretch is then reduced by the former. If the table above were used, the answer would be -2.1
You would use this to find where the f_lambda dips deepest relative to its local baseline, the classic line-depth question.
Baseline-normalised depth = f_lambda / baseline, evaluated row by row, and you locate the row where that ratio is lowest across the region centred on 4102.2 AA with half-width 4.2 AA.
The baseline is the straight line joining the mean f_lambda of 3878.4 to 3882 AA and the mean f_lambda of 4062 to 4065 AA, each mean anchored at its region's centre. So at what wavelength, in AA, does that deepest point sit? 4100.23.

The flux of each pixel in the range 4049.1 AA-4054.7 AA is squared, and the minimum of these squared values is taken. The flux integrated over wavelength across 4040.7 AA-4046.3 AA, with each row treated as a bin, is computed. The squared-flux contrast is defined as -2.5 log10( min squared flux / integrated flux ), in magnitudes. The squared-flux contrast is -0.54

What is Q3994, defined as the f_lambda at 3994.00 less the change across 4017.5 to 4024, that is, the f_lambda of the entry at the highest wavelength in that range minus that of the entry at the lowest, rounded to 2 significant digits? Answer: 10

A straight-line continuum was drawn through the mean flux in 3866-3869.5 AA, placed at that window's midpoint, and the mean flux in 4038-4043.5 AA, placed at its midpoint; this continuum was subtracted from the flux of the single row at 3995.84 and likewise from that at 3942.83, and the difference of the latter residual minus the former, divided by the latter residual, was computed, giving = 1.5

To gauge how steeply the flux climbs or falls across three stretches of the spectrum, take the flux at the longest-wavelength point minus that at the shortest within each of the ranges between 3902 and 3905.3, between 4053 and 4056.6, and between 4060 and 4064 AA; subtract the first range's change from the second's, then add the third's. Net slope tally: 2.5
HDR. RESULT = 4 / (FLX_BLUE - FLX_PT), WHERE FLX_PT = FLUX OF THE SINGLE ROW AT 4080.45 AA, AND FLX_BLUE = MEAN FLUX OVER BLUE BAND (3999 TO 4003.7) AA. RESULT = -1.8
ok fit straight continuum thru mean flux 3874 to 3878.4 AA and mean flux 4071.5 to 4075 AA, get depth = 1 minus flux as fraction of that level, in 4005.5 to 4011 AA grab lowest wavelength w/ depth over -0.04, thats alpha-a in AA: 4006.90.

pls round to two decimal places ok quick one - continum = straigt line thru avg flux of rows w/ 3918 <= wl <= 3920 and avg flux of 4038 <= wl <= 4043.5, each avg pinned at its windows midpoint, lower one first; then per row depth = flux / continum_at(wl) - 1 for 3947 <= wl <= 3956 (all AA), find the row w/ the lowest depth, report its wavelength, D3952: 3954.65 AA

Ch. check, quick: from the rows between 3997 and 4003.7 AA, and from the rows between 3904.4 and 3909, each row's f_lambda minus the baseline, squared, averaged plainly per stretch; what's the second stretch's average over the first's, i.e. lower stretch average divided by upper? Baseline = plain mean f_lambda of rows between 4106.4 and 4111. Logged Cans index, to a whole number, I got 12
